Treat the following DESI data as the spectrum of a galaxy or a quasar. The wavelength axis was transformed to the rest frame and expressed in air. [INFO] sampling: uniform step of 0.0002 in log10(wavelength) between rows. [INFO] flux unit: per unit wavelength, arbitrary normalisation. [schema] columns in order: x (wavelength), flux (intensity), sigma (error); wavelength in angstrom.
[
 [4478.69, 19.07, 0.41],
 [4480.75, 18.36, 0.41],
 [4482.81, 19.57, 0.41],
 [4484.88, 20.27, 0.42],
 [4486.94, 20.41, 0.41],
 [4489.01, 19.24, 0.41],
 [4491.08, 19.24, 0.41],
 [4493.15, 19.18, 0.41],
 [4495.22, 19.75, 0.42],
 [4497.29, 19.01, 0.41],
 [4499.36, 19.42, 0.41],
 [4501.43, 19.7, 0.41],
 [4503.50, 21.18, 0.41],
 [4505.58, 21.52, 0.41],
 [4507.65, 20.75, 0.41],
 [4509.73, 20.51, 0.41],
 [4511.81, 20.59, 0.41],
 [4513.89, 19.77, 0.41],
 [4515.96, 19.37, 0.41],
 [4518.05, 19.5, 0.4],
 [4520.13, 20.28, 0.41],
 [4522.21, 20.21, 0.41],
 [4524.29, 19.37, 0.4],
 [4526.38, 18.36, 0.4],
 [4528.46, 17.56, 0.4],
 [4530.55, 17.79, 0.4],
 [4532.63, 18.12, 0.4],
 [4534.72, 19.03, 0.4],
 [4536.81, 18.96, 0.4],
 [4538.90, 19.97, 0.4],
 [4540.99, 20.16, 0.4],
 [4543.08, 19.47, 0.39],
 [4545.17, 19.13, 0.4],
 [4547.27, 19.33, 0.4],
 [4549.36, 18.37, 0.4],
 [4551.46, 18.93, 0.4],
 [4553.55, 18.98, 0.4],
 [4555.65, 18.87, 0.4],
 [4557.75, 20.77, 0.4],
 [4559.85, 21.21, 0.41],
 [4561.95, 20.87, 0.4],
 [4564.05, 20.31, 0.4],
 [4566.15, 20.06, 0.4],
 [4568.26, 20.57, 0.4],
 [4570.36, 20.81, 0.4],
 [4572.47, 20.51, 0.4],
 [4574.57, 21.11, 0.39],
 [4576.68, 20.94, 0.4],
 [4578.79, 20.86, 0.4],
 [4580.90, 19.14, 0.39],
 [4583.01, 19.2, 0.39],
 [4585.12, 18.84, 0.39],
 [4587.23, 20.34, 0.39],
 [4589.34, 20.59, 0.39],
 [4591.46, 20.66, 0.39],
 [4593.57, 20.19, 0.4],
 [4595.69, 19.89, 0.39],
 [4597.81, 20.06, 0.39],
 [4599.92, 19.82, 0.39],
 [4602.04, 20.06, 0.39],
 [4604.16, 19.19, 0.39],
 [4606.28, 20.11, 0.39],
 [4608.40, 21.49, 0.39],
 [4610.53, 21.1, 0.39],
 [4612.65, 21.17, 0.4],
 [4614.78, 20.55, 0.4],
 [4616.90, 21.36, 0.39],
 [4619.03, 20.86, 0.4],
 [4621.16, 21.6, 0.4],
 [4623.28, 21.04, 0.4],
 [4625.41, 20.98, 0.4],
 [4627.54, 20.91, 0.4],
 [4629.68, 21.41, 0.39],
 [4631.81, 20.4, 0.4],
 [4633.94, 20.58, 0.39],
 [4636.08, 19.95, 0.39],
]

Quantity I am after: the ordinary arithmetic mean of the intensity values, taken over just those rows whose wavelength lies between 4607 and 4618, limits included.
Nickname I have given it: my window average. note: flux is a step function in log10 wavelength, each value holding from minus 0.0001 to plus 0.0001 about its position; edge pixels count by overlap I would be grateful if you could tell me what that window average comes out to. 21.1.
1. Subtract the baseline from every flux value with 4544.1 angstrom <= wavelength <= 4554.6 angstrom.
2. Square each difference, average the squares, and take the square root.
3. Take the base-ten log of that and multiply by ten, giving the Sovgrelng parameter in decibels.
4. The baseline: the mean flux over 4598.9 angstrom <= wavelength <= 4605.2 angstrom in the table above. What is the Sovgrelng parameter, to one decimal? -0.9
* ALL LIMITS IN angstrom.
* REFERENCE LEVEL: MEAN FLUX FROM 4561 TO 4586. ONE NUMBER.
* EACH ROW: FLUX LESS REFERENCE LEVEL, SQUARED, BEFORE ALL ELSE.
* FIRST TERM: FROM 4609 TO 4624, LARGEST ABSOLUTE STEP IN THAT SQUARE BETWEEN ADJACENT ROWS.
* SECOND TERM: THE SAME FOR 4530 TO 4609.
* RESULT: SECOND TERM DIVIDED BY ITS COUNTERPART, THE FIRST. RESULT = 2.2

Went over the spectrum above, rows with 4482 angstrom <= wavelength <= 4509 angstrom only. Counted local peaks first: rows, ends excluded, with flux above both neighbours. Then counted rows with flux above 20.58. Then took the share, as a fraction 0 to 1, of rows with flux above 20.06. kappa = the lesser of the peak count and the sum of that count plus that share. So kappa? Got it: 3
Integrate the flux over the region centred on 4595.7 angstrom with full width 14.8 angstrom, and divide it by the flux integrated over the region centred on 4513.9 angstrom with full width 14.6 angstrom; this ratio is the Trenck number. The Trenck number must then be 1.02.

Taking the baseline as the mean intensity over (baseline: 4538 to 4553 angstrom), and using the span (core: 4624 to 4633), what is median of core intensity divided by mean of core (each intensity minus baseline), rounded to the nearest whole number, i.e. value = 13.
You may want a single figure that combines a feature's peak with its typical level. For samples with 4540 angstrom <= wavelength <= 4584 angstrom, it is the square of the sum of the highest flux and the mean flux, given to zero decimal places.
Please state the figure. 1697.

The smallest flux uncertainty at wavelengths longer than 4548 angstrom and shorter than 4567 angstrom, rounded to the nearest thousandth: 0.400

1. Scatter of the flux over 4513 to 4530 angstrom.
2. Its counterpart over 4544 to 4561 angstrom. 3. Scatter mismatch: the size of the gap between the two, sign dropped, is 0.07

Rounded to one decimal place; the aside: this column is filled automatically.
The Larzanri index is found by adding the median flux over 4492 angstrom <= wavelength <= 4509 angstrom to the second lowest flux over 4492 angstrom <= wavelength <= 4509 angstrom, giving 38.9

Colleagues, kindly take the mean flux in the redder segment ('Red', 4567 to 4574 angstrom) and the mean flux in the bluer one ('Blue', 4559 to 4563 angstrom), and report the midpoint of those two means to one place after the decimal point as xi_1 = 20.8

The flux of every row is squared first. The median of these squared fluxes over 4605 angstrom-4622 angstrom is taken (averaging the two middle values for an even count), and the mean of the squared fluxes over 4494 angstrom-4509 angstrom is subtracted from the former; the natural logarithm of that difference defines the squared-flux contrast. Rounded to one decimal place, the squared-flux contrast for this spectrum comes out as 3.6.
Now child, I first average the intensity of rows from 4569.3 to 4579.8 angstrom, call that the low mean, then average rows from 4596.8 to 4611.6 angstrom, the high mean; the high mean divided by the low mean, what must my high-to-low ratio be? 0.97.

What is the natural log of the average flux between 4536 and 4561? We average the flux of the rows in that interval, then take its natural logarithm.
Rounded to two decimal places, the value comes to 2.97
